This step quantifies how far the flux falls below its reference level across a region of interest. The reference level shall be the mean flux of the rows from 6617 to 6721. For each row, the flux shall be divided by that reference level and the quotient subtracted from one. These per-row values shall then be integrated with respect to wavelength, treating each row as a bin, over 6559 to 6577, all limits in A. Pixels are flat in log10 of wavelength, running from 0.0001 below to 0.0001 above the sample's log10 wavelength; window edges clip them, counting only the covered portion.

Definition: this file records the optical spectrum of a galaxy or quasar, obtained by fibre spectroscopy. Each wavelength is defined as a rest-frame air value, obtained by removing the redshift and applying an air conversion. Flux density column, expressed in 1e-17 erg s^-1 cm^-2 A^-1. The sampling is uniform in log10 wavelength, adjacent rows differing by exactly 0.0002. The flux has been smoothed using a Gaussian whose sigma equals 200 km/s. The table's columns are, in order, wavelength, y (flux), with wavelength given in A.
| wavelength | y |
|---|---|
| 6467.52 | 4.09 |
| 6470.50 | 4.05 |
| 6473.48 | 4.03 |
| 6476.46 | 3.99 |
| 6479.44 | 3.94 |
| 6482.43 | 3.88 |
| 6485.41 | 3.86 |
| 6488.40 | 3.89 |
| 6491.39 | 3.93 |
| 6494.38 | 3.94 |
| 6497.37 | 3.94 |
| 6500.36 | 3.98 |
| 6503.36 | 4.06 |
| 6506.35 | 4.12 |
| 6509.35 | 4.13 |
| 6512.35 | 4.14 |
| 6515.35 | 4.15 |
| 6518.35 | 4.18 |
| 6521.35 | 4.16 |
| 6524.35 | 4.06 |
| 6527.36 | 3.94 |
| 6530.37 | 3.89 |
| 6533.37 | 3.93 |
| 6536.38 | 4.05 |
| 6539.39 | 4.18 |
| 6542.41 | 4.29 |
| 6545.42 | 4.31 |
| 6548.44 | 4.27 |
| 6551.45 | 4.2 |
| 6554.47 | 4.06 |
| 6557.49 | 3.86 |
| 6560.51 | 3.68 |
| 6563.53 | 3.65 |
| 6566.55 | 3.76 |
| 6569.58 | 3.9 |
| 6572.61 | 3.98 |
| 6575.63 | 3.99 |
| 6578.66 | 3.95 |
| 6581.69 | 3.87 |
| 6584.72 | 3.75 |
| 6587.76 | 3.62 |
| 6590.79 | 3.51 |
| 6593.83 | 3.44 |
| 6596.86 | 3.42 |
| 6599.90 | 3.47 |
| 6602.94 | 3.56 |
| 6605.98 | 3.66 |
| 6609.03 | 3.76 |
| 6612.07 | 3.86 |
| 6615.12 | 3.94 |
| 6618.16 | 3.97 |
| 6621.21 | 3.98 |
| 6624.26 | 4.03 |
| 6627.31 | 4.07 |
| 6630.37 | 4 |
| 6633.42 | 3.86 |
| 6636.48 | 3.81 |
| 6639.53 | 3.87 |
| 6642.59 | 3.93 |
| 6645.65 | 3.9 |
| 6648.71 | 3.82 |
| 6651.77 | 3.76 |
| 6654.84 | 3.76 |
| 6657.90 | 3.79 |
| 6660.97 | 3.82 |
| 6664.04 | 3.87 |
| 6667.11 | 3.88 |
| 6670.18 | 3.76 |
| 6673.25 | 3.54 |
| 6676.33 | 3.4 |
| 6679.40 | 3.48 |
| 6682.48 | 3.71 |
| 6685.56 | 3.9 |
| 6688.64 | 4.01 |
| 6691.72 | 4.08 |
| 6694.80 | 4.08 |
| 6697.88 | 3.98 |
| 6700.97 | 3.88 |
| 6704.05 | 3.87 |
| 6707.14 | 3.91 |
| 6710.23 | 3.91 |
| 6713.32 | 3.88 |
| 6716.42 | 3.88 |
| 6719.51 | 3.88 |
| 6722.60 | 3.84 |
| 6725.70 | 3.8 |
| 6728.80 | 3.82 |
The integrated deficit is 0.16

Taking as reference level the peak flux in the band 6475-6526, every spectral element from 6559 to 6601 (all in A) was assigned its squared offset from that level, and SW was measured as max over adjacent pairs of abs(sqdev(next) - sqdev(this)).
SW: 0.14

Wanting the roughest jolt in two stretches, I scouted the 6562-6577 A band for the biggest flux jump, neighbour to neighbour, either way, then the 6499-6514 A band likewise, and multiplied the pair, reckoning 0.011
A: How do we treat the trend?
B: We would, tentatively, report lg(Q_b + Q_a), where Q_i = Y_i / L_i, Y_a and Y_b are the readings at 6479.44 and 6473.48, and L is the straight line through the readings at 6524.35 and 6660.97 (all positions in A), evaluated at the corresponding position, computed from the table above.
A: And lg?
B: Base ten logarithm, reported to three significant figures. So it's 0.284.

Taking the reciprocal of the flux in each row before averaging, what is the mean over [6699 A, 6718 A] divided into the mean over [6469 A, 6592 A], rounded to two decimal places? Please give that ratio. 0.98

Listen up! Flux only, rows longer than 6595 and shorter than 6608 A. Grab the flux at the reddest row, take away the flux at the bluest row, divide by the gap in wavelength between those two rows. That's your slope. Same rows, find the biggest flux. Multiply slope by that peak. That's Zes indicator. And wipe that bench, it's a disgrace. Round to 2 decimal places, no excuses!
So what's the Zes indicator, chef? 0.10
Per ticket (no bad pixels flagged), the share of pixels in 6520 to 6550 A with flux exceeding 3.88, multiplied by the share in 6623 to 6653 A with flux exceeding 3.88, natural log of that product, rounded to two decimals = -0.69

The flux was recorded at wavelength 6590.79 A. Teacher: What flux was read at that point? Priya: 3.51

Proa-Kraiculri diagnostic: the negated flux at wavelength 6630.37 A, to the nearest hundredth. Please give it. -4.00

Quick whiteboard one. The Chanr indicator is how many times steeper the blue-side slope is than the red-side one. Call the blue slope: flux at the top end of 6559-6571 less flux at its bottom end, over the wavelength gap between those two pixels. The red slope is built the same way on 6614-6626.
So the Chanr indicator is 2.5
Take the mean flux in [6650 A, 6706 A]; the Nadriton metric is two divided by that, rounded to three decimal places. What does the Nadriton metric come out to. 0.525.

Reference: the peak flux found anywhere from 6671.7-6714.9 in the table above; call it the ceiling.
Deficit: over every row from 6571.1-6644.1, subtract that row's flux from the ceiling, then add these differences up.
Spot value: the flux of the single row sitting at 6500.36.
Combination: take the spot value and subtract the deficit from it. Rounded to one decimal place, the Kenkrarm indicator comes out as -2.6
